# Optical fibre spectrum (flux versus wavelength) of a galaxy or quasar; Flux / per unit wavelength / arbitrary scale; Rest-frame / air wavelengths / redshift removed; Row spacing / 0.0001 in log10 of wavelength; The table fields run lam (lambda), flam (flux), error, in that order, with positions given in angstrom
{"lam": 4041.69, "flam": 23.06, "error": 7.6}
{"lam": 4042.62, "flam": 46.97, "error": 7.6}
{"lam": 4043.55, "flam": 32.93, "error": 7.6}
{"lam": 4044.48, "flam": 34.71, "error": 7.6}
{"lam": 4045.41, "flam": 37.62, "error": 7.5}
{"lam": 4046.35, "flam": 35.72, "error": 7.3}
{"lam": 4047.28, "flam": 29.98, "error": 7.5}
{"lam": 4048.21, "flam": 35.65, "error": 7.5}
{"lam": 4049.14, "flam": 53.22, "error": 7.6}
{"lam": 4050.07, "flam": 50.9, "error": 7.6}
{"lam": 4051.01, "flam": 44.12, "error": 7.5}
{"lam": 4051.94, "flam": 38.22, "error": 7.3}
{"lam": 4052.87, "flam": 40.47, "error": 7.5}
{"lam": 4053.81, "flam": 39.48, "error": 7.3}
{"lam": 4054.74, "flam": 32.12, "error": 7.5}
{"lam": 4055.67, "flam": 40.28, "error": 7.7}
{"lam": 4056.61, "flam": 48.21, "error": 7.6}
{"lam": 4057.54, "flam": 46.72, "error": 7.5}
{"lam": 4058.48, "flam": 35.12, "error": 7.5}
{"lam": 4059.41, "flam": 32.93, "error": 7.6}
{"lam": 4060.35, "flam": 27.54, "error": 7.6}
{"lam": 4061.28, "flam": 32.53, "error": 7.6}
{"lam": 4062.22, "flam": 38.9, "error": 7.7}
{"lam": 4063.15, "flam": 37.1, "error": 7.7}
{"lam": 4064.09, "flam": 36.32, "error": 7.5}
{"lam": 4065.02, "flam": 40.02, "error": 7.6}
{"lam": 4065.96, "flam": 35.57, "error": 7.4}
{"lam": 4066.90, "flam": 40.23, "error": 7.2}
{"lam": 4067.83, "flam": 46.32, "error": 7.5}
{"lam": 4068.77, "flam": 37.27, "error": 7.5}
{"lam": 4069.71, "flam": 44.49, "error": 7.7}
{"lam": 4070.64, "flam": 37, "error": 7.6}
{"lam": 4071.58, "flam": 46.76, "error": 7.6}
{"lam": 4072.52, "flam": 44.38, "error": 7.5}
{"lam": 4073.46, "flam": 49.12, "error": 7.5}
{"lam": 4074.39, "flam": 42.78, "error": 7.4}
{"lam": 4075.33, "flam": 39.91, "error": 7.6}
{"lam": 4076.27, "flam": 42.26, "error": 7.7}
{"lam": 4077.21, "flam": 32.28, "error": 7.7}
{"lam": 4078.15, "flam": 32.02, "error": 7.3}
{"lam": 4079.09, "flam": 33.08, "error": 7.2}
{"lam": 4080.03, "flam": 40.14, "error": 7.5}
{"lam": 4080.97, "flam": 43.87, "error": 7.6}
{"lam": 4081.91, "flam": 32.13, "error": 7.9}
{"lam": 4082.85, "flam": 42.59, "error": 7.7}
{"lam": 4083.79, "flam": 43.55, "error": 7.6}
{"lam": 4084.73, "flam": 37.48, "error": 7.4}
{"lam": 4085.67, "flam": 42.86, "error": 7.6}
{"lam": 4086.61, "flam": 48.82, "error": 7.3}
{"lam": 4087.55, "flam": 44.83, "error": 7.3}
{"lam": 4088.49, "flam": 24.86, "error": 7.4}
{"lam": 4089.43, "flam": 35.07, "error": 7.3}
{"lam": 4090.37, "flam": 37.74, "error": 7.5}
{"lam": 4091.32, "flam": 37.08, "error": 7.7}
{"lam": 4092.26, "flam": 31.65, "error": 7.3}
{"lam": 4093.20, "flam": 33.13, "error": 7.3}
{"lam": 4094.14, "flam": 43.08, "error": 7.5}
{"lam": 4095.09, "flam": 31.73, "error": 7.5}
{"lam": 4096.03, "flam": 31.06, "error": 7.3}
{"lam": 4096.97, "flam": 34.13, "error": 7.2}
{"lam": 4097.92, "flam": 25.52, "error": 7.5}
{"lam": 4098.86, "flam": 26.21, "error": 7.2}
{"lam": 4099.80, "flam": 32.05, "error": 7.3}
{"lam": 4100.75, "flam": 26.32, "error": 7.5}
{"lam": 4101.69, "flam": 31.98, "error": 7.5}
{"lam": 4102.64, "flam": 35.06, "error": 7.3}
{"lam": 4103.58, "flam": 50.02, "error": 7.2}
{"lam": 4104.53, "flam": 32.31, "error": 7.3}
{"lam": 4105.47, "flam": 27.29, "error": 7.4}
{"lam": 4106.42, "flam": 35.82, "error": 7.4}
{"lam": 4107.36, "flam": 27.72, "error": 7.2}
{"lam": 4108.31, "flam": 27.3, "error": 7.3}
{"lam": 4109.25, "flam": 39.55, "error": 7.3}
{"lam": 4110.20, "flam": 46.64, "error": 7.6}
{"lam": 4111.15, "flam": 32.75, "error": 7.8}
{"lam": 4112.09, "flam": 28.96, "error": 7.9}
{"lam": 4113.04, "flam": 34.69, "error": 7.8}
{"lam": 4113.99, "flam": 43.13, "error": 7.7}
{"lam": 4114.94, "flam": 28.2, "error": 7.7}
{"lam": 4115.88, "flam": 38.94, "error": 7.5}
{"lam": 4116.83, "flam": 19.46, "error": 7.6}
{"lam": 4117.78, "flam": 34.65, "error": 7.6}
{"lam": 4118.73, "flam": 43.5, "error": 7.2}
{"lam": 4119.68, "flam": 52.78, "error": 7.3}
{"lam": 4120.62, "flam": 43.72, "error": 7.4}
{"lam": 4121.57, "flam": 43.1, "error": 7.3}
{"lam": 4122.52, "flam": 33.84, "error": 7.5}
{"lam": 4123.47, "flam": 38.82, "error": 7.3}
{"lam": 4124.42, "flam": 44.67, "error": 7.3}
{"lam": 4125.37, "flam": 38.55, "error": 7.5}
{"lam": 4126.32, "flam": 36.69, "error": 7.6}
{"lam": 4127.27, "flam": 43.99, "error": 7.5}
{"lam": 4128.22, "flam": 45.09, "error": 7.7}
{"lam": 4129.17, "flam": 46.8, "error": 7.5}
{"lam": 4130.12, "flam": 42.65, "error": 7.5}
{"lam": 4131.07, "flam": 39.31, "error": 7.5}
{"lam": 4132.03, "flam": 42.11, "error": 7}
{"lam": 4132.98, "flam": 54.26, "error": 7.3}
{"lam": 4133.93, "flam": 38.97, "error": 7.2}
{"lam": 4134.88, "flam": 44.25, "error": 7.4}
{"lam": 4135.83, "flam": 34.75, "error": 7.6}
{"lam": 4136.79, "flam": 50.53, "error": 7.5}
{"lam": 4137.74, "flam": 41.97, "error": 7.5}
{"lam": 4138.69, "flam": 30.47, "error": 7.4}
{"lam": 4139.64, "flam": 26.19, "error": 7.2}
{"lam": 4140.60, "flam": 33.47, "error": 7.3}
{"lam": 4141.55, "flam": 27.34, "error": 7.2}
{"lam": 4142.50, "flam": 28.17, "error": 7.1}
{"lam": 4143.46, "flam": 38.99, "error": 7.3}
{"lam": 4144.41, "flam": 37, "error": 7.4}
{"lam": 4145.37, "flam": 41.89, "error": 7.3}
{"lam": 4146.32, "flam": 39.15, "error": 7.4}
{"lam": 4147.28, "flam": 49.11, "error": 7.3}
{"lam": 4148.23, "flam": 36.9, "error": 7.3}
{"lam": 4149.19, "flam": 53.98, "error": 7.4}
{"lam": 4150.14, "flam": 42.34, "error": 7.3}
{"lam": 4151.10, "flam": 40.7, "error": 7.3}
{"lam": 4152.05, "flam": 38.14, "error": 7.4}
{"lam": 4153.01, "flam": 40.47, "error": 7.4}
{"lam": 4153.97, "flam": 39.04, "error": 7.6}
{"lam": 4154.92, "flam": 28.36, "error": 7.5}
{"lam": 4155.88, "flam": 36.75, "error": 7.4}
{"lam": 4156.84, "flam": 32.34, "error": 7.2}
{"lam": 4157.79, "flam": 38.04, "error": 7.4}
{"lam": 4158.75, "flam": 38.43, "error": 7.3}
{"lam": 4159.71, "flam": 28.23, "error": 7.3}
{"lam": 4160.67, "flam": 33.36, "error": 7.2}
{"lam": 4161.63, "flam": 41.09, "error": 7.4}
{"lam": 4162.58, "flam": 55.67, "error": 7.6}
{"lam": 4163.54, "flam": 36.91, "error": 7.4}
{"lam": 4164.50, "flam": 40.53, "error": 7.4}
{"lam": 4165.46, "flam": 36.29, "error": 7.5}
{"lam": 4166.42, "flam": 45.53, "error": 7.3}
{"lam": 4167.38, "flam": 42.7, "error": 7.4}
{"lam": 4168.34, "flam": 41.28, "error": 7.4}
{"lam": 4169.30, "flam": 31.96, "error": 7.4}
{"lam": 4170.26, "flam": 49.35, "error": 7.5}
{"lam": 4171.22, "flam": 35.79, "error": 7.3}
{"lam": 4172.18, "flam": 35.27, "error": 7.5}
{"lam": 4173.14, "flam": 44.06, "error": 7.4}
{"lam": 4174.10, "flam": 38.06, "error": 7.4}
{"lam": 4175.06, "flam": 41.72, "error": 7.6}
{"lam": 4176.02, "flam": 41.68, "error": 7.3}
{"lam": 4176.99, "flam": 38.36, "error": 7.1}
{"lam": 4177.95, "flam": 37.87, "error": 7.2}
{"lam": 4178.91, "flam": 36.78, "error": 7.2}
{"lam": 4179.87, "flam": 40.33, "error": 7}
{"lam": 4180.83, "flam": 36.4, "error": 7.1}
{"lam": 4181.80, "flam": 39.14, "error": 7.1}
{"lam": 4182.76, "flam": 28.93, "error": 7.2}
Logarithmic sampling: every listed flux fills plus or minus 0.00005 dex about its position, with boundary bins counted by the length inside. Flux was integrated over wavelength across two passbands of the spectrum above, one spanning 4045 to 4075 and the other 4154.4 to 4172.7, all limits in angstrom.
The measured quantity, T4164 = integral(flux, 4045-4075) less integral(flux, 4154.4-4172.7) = 496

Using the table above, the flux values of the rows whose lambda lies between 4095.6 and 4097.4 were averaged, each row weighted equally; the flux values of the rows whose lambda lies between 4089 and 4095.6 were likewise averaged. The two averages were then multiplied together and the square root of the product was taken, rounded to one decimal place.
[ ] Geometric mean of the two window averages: 34.1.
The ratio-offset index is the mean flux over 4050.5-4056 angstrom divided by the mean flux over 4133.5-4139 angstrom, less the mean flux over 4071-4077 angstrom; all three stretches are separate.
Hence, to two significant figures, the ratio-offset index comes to -43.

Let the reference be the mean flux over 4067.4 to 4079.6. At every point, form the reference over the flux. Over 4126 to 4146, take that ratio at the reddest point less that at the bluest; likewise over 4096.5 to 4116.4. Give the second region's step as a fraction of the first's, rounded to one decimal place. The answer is 1.1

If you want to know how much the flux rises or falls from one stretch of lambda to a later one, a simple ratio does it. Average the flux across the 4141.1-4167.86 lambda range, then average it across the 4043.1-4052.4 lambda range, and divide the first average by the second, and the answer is 0.99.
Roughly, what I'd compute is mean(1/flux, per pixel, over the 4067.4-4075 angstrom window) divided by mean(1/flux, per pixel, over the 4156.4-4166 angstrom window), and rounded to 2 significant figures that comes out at 0.86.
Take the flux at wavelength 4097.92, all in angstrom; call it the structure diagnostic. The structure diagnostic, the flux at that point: 25.52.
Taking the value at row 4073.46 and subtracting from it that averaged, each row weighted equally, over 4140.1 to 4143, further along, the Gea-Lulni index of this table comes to 19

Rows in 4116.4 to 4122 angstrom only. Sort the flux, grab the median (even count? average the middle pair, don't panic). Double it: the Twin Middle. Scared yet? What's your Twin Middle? 87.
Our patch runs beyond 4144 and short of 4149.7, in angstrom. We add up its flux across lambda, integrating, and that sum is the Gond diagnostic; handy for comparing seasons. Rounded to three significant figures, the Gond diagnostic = 246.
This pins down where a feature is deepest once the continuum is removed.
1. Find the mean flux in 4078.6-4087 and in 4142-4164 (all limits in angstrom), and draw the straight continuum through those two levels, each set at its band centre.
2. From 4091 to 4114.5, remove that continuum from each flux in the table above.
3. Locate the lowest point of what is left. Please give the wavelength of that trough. 4097.92 angstrom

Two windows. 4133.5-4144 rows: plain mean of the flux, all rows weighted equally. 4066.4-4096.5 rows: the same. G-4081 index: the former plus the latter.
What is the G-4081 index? 75.0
